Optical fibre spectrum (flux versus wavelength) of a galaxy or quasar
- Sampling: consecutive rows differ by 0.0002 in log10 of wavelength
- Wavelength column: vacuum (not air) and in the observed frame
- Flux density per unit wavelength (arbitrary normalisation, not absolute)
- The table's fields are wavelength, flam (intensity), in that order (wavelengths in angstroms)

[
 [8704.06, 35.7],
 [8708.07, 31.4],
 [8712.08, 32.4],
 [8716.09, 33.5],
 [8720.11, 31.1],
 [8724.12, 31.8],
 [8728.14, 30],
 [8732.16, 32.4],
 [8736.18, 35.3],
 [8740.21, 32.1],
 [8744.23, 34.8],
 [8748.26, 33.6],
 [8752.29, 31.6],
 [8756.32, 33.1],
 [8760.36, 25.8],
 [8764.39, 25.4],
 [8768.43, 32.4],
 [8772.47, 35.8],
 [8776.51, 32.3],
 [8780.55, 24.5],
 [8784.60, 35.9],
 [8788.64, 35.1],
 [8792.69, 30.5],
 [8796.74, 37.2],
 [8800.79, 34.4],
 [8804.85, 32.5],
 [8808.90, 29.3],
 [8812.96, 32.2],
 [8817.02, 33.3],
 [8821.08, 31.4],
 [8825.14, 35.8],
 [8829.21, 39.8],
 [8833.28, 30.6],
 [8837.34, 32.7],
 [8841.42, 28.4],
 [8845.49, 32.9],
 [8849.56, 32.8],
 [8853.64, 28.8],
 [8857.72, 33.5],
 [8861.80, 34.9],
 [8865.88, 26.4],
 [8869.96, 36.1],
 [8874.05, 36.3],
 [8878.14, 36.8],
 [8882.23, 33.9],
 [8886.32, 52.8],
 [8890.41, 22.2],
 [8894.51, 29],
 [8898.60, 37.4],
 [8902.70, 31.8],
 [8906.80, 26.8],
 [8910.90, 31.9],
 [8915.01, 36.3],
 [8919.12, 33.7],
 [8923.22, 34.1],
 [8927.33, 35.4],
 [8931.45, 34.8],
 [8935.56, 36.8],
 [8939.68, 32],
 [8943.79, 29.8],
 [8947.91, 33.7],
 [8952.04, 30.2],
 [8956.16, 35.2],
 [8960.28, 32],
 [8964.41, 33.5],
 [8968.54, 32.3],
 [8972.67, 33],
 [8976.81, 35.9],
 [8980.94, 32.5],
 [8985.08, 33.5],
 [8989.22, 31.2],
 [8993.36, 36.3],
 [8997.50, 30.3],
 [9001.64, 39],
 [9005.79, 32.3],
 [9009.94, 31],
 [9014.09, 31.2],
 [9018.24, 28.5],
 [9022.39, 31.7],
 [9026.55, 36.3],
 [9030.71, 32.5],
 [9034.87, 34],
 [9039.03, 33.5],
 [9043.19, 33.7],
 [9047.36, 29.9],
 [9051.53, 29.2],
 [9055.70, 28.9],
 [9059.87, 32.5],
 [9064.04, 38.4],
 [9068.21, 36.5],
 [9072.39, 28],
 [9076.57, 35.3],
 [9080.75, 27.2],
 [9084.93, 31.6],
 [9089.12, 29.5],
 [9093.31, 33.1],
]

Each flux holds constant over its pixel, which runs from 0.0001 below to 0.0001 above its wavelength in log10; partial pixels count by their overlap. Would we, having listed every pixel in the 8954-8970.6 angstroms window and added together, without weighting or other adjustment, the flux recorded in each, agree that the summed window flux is 133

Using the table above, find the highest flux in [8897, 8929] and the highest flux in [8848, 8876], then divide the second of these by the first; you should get 0.97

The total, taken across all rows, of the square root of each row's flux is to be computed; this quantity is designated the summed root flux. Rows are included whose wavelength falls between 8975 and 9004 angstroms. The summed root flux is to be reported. 40.8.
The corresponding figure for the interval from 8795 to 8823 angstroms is 40.1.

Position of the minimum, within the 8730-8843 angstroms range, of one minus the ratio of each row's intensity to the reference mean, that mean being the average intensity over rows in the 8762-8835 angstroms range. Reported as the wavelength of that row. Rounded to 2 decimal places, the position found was 8829.21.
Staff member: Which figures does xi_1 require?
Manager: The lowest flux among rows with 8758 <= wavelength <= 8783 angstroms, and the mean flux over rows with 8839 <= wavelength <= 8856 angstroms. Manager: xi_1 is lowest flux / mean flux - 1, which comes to -0.20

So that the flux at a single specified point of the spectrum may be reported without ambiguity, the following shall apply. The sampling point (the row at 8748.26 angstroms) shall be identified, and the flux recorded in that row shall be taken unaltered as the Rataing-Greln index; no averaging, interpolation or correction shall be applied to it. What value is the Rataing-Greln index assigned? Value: 33.6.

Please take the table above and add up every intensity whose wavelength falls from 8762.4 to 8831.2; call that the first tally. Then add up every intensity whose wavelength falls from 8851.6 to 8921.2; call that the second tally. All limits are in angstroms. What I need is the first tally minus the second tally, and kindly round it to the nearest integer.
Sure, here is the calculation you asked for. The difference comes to -11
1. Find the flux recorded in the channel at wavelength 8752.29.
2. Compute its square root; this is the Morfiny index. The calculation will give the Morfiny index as 5.62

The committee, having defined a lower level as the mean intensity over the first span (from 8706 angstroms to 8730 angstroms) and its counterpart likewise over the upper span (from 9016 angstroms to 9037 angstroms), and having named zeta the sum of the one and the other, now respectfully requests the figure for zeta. 64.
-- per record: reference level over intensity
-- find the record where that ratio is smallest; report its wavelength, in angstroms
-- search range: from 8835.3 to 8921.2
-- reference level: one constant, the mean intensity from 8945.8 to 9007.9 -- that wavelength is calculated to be 8886.32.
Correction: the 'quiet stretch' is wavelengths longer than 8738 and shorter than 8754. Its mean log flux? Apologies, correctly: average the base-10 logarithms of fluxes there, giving 1.52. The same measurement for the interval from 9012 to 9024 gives 1.48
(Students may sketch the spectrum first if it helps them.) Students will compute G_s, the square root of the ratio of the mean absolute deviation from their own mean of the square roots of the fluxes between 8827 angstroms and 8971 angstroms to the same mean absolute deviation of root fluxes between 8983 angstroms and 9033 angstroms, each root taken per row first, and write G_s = 1.18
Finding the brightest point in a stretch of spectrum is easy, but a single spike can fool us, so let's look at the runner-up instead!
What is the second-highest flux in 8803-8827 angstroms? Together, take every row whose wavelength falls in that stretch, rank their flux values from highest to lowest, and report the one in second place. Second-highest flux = 33.3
